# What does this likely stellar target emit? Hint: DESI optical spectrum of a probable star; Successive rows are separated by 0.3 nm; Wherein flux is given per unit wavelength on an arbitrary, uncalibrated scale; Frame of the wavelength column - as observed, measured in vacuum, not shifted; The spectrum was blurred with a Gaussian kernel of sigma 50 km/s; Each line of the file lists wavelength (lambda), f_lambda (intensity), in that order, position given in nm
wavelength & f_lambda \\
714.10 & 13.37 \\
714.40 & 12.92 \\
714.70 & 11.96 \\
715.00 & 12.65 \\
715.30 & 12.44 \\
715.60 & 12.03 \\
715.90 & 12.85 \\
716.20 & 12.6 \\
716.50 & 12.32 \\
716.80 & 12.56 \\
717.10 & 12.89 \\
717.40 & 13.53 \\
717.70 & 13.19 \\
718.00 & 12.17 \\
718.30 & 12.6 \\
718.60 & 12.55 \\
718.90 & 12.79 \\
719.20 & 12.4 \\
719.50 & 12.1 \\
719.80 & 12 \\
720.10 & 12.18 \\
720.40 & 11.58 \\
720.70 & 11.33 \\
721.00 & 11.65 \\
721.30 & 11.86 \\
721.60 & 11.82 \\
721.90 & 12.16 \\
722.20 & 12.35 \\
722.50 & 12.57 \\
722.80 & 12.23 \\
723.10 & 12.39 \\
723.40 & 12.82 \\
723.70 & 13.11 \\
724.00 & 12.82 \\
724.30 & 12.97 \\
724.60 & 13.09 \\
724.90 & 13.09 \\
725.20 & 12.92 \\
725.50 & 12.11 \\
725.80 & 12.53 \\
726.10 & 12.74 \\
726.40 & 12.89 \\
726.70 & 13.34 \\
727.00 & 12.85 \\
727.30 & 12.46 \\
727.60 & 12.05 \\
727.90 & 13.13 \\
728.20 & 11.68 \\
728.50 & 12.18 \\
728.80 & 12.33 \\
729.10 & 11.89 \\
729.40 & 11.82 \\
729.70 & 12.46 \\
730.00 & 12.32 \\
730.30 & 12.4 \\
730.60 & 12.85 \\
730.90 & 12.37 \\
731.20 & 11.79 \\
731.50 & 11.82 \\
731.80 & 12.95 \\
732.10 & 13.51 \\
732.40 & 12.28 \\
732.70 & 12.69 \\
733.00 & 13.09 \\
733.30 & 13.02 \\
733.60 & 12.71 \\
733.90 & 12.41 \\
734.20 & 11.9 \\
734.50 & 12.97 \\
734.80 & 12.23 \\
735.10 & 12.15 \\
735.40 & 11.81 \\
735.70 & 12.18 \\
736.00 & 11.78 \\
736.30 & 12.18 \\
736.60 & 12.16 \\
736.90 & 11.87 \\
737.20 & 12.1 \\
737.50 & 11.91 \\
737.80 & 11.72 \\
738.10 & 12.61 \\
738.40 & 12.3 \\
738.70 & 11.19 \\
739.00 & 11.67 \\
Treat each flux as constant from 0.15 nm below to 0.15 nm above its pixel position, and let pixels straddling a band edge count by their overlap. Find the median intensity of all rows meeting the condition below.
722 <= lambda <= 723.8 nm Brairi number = 12.5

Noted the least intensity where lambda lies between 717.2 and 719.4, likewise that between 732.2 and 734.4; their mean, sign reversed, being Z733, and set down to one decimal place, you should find -12.0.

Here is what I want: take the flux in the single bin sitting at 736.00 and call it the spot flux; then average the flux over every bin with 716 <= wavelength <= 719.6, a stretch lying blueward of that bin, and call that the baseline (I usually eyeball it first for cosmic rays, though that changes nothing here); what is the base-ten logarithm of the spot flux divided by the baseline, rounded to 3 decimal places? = -0.031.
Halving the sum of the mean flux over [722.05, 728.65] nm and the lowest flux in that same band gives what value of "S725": 12.2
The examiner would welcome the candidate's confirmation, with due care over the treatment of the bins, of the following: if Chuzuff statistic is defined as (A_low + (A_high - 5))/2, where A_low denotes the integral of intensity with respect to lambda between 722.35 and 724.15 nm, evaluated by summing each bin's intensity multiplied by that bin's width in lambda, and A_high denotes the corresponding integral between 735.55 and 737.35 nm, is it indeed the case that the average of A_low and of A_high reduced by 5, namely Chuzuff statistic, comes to 19.7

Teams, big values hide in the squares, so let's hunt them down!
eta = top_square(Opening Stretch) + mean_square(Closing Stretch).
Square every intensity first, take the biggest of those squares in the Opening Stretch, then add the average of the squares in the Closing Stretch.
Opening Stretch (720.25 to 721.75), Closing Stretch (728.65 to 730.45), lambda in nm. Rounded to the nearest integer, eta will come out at 290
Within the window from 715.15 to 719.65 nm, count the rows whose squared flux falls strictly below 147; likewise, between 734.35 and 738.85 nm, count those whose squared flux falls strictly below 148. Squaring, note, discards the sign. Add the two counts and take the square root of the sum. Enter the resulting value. 3.32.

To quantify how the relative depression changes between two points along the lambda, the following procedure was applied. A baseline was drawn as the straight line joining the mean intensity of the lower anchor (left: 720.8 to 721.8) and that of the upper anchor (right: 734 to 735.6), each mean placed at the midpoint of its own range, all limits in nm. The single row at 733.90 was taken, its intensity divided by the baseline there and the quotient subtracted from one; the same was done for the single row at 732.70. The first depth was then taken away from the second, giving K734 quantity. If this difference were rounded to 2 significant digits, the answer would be -0.026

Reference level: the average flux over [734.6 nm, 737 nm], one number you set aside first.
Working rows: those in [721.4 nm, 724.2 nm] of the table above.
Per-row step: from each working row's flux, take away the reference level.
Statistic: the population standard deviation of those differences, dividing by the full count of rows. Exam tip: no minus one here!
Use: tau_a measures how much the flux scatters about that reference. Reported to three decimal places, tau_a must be 0.374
